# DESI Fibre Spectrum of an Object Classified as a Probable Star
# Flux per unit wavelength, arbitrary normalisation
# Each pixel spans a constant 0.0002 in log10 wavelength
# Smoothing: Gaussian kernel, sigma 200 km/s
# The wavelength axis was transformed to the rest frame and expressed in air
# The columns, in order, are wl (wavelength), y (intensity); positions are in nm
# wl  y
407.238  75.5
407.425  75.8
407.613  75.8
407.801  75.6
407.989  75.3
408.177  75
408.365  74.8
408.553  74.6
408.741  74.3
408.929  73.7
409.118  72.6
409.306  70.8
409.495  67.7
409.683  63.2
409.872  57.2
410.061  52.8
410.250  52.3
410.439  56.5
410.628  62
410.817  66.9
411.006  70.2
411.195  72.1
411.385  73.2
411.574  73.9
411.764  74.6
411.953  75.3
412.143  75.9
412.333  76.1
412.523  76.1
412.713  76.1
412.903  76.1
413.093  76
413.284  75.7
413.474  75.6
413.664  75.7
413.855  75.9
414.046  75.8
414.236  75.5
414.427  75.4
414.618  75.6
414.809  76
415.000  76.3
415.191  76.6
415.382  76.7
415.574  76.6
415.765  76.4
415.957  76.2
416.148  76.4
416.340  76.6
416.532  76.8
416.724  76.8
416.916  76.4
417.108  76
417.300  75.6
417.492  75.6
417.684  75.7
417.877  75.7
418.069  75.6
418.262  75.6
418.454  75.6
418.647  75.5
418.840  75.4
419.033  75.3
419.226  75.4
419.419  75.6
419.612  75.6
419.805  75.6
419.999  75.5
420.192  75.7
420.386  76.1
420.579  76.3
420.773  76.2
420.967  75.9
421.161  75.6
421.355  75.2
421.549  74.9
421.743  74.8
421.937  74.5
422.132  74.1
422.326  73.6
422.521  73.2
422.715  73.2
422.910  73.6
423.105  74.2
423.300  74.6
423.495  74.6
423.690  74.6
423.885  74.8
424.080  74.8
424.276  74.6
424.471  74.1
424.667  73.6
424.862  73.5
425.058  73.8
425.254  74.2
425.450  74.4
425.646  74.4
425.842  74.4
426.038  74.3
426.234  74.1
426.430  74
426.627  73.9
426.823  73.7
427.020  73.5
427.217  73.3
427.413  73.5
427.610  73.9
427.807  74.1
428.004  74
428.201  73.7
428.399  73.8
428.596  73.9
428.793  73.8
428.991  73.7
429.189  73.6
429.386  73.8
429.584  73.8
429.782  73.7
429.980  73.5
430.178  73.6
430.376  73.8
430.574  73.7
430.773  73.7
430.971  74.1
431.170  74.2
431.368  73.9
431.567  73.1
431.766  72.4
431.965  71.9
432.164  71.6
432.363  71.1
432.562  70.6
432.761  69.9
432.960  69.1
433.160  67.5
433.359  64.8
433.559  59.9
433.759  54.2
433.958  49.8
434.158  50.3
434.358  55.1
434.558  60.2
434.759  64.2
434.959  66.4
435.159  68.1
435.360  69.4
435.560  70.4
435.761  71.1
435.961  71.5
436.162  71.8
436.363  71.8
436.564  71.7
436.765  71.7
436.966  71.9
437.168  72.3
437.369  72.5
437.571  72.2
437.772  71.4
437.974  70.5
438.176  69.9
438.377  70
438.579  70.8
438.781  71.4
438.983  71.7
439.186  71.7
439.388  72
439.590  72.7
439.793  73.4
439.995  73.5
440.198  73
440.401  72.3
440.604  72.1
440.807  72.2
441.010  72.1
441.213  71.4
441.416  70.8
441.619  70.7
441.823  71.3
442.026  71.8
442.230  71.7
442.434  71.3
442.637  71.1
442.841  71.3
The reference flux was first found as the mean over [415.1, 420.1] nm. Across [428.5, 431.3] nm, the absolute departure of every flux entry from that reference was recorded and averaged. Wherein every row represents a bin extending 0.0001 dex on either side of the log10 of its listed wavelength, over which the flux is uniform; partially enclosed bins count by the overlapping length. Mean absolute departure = 2.2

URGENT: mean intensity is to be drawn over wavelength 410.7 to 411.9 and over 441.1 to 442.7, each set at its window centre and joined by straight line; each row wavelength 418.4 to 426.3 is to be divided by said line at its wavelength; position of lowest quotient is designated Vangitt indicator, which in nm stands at 422.521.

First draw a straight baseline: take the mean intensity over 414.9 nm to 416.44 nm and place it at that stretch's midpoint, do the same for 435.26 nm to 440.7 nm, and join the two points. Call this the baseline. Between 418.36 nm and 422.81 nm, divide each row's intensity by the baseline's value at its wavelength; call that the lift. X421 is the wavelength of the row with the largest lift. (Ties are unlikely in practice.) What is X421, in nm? 420.579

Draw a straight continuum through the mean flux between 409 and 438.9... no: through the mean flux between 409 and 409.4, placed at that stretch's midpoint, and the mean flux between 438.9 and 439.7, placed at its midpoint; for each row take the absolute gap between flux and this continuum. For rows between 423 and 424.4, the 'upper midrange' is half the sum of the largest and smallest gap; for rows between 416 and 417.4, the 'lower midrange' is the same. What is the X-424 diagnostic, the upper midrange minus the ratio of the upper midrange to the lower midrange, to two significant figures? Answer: 2.0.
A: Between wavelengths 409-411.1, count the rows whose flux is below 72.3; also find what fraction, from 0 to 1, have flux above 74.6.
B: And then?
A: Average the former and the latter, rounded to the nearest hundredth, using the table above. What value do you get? 5.00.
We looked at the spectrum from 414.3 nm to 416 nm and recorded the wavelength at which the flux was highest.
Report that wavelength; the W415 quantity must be 415.382 nm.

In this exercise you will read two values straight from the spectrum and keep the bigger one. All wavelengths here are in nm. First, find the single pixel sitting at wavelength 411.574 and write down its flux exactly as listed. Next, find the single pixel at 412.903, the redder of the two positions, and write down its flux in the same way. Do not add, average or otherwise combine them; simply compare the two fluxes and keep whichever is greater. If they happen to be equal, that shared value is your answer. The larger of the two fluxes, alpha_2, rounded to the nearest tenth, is 76.1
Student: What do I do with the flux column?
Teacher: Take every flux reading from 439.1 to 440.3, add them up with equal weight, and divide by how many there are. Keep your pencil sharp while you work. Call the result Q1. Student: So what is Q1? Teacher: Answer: 72.7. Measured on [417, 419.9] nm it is 75.6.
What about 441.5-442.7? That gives 71.3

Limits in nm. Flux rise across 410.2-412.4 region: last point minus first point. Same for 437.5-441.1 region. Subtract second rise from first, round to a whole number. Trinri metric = 24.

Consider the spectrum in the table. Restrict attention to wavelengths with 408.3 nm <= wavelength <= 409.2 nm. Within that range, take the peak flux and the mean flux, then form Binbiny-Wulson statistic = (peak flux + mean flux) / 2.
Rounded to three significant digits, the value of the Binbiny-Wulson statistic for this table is 74.4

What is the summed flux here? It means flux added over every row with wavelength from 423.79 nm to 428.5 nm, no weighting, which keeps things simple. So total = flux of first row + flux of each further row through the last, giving 1776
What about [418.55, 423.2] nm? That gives 1801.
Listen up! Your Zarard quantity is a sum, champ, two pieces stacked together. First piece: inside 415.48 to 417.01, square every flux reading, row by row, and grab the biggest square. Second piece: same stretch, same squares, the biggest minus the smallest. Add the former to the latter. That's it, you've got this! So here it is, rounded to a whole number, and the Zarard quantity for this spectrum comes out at 5990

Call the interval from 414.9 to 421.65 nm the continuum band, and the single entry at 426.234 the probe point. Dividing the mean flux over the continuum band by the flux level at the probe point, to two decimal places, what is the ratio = 1.02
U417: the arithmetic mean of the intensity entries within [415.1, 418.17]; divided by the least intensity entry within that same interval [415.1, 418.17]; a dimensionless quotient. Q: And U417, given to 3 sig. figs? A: 1.01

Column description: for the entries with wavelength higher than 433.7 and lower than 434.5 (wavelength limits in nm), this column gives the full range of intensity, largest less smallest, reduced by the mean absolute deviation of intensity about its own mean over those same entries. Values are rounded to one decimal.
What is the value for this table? 3.0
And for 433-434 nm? 11.9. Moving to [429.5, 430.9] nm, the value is 0.2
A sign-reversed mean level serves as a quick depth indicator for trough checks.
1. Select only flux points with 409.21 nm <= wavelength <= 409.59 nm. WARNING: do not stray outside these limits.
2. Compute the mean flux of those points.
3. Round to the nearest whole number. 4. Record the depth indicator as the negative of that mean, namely -69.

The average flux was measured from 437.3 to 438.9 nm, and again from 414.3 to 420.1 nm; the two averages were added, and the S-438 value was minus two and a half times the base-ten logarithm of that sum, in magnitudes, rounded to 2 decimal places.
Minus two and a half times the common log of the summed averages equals -5.42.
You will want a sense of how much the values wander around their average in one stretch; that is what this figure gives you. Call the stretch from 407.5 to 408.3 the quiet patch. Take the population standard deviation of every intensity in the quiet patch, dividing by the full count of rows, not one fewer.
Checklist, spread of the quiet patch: 0.30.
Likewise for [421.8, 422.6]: 0.49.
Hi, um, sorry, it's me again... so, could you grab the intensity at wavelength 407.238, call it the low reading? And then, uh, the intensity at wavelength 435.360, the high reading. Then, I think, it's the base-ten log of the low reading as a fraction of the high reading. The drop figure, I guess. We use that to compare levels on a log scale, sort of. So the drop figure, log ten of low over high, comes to 0.037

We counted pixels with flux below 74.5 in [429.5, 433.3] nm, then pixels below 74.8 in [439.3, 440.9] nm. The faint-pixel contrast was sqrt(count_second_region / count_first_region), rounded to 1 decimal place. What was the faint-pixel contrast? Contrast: 0.6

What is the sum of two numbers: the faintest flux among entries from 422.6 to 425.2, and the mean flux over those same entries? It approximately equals 147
